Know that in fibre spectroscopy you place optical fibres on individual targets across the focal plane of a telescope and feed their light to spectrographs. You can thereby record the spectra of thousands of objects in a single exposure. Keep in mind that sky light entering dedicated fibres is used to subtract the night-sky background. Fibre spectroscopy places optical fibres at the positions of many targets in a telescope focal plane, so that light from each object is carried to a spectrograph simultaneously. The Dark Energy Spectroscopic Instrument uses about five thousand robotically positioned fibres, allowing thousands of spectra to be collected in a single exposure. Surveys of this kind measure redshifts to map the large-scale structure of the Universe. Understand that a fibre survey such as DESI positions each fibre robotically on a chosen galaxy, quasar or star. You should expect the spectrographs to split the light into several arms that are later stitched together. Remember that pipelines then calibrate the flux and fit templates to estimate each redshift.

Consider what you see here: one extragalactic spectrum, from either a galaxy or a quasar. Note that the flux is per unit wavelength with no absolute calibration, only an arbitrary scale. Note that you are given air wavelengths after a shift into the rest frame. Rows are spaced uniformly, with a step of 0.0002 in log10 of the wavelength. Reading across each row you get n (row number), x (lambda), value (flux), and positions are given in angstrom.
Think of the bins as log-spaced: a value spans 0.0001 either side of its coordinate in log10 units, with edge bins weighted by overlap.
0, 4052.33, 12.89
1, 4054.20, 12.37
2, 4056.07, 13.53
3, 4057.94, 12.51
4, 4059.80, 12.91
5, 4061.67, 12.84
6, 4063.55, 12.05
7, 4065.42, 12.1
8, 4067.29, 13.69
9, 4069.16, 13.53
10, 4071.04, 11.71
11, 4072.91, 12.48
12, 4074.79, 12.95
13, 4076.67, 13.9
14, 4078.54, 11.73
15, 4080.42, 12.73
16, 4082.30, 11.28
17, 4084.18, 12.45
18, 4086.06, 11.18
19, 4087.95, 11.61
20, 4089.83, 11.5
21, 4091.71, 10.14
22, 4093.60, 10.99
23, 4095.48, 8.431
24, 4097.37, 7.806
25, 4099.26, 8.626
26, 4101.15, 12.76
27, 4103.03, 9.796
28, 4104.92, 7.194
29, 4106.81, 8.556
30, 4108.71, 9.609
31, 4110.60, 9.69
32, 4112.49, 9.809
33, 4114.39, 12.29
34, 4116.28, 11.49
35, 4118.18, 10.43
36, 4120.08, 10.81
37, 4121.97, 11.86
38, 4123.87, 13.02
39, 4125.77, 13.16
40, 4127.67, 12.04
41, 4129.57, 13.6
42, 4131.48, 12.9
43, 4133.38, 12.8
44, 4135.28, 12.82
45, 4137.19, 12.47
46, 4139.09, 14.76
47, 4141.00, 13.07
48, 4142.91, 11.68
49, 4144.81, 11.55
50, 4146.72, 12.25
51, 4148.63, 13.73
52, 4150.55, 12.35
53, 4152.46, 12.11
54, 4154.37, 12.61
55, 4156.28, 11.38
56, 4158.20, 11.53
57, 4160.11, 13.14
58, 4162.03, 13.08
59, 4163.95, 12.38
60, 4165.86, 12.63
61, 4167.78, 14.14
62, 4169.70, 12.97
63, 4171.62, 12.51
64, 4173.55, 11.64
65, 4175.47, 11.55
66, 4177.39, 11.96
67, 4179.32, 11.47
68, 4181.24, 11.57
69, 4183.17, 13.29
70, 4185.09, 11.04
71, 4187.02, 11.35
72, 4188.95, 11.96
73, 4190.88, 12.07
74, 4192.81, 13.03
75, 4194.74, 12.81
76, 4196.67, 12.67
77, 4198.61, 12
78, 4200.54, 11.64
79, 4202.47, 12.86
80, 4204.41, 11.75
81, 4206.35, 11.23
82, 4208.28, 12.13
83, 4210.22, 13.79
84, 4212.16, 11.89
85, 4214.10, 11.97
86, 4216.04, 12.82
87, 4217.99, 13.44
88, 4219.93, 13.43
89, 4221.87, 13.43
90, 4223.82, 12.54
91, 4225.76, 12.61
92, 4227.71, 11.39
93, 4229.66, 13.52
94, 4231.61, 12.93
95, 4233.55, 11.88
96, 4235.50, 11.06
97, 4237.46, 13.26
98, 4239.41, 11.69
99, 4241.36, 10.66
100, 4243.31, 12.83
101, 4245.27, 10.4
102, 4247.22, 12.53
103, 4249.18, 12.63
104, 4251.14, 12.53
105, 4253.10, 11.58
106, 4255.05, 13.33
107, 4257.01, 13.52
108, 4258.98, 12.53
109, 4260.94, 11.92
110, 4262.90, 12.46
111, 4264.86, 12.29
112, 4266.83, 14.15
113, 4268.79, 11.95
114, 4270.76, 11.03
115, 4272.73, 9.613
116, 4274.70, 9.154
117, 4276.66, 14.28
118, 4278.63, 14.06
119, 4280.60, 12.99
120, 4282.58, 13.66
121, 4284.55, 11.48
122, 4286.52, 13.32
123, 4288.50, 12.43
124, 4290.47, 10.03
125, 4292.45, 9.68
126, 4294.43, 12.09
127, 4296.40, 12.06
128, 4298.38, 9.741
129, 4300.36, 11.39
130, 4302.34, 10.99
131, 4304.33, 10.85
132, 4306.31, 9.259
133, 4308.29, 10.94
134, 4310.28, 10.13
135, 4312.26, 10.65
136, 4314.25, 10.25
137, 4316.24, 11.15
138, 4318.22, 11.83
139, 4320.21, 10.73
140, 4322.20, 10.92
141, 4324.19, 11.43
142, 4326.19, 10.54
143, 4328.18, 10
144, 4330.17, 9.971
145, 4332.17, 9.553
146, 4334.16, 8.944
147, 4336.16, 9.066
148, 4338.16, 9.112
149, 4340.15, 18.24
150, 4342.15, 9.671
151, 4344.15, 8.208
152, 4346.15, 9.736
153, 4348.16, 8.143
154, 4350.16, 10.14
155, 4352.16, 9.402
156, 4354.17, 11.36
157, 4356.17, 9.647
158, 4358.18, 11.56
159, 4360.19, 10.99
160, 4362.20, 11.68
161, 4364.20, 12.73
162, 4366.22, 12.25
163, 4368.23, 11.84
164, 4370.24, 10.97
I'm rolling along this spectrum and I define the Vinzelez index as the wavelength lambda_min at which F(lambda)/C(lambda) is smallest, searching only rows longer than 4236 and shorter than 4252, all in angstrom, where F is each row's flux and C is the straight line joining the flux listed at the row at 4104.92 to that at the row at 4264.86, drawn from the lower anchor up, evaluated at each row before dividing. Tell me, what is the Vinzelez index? 4245.27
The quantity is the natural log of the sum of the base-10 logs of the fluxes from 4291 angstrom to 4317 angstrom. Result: 2.59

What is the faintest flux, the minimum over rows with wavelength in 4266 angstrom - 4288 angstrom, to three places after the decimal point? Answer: 9.154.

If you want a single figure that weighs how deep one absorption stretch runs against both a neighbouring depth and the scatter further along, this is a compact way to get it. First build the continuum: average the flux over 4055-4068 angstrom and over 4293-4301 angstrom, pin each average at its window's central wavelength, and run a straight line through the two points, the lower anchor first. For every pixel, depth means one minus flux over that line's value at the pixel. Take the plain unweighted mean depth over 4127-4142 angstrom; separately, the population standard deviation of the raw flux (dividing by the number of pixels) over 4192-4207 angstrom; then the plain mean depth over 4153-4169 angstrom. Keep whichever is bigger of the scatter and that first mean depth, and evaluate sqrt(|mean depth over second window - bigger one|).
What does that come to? 0.82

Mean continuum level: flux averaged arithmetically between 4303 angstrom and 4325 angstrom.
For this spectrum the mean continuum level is 10.7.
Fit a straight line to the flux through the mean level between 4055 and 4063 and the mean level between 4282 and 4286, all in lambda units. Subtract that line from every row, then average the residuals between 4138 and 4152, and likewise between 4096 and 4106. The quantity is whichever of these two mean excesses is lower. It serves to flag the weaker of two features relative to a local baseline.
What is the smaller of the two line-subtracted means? -3.64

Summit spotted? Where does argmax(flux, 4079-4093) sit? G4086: 4080.42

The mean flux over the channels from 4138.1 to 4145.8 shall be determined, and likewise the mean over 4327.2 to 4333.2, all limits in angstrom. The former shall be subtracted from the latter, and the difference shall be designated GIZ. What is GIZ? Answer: -2.9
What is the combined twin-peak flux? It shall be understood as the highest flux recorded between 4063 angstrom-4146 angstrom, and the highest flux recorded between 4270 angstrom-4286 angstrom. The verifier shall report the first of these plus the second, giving 29.0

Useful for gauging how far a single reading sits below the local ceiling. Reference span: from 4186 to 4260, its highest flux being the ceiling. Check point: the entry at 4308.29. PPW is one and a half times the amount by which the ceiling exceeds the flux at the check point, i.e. 4.3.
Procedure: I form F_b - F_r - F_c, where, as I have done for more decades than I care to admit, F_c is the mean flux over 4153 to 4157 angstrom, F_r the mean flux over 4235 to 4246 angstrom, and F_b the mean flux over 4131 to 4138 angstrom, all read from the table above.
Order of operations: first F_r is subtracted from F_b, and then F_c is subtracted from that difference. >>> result -11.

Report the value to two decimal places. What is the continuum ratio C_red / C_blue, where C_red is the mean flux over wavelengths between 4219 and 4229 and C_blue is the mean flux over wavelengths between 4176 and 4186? 1.07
